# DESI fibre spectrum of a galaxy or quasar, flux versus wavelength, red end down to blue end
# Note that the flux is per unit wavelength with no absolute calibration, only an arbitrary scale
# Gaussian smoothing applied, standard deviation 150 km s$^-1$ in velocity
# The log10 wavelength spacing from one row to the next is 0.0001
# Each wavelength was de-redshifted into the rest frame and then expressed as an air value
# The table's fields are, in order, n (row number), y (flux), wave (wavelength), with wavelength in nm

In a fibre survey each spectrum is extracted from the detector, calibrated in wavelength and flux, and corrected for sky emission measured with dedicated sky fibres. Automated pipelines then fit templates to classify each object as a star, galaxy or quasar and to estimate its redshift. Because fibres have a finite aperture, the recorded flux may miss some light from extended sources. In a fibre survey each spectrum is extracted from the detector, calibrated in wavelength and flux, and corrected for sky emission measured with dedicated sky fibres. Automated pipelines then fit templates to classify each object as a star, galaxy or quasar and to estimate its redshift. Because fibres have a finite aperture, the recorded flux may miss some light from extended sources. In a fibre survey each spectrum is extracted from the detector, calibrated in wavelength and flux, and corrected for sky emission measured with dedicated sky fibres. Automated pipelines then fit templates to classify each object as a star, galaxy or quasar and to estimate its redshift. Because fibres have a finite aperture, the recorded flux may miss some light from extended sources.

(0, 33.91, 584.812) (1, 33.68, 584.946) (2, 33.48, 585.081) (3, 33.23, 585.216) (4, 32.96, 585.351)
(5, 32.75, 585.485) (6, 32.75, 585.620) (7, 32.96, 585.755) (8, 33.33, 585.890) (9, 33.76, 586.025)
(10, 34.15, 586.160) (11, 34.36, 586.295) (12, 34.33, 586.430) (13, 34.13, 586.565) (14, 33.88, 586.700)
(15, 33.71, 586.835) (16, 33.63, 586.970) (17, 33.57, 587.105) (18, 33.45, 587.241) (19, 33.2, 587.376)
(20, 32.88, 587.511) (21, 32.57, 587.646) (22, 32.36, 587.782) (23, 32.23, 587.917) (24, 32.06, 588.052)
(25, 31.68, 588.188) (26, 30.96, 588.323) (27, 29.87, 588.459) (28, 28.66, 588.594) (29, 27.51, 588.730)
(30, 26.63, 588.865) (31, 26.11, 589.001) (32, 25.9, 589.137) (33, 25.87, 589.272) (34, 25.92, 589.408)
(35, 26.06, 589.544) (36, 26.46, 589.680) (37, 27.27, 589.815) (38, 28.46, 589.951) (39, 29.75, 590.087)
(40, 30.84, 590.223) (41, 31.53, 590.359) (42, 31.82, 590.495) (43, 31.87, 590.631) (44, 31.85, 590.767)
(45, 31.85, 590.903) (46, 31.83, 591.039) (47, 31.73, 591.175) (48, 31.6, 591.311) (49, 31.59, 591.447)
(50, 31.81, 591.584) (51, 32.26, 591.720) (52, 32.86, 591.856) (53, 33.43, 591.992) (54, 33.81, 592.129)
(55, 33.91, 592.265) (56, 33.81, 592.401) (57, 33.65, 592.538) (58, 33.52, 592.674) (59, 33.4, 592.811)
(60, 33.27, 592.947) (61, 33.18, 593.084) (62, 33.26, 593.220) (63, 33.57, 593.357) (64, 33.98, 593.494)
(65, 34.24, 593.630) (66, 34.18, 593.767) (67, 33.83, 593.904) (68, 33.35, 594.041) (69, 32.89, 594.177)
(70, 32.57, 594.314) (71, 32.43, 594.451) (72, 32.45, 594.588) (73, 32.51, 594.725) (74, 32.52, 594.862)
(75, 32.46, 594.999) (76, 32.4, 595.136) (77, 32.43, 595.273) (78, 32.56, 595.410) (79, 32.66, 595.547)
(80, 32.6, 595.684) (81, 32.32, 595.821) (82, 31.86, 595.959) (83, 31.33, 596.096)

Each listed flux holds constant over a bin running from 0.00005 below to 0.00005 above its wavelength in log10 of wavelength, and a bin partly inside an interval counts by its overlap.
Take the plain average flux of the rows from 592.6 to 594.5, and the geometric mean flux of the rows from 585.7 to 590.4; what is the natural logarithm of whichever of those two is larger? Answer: 3.509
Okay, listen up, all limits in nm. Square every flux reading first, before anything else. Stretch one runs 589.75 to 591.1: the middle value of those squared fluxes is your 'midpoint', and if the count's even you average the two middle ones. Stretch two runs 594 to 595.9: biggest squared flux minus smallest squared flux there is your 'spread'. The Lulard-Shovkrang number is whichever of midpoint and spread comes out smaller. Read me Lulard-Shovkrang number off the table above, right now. 68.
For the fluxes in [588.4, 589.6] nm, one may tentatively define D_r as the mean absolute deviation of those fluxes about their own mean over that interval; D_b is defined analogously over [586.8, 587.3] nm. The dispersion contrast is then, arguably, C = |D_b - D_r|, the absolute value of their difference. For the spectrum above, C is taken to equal 1.1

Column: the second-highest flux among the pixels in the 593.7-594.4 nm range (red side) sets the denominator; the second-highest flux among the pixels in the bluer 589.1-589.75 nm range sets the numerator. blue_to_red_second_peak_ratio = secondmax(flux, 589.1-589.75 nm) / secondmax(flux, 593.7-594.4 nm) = 0.77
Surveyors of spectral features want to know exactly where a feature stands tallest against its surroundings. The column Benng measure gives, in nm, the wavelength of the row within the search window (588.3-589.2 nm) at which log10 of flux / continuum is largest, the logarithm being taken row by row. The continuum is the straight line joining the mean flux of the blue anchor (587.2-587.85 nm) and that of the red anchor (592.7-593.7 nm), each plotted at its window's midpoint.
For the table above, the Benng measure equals 588.323 nm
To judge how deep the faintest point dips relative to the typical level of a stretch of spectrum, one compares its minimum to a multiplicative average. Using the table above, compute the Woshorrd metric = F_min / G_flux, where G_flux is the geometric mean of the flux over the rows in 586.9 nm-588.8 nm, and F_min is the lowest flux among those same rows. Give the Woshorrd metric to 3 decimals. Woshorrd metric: 0.868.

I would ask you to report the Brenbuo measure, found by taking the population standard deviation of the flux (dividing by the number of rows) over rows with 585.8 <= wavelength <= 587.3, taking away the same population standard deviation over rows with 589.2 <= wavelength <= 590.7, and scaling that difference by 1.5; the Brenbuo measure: -3.1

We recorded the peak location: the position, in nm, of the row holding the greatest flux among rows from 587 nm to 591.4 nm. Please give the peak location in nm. 587.105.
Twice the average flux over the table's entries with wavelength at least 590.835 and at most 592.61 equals 65.3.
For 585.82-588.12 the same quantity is 66.8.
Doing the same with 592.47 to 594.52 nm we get 66.8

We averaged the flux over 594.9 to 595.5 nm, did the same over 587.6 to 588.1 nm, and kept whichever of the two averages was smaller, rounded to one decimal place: 32.3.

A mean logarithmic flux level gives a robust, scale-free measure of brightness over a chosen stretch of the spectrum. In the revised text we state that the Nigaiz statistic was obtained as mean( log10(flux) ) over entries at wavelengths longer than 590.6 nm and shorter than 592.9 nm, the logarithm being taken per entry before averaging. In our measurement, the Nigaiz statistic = 1.51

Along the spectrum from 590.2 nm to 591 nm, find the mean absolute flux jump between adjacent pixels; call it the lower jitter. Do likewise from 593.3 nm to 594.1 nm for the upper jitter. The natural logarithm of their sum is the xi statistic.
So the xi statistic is -0.65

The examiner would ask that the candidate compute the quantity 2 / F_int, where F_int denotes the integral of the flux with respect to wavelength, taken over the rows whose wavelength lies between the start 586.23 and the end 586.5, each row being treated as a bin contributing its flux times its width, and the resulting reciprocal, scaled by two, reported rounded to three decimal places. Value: 0.216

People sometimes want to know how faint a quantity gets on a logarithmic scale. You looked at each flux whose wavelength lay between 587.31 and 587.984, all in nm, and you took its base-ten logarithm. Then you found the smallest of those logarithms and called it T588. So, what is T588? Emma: 1.51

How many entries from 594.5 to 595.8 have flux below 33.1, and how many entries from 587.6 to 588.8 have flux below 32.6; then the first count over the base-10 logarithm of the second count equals 9.4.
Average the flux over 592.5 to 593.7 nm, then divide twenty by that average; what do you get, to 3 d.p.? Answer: 0.596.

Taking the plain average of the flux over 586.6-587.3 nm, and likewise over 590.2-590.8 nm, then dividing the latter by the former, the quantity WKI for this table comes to 0.94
